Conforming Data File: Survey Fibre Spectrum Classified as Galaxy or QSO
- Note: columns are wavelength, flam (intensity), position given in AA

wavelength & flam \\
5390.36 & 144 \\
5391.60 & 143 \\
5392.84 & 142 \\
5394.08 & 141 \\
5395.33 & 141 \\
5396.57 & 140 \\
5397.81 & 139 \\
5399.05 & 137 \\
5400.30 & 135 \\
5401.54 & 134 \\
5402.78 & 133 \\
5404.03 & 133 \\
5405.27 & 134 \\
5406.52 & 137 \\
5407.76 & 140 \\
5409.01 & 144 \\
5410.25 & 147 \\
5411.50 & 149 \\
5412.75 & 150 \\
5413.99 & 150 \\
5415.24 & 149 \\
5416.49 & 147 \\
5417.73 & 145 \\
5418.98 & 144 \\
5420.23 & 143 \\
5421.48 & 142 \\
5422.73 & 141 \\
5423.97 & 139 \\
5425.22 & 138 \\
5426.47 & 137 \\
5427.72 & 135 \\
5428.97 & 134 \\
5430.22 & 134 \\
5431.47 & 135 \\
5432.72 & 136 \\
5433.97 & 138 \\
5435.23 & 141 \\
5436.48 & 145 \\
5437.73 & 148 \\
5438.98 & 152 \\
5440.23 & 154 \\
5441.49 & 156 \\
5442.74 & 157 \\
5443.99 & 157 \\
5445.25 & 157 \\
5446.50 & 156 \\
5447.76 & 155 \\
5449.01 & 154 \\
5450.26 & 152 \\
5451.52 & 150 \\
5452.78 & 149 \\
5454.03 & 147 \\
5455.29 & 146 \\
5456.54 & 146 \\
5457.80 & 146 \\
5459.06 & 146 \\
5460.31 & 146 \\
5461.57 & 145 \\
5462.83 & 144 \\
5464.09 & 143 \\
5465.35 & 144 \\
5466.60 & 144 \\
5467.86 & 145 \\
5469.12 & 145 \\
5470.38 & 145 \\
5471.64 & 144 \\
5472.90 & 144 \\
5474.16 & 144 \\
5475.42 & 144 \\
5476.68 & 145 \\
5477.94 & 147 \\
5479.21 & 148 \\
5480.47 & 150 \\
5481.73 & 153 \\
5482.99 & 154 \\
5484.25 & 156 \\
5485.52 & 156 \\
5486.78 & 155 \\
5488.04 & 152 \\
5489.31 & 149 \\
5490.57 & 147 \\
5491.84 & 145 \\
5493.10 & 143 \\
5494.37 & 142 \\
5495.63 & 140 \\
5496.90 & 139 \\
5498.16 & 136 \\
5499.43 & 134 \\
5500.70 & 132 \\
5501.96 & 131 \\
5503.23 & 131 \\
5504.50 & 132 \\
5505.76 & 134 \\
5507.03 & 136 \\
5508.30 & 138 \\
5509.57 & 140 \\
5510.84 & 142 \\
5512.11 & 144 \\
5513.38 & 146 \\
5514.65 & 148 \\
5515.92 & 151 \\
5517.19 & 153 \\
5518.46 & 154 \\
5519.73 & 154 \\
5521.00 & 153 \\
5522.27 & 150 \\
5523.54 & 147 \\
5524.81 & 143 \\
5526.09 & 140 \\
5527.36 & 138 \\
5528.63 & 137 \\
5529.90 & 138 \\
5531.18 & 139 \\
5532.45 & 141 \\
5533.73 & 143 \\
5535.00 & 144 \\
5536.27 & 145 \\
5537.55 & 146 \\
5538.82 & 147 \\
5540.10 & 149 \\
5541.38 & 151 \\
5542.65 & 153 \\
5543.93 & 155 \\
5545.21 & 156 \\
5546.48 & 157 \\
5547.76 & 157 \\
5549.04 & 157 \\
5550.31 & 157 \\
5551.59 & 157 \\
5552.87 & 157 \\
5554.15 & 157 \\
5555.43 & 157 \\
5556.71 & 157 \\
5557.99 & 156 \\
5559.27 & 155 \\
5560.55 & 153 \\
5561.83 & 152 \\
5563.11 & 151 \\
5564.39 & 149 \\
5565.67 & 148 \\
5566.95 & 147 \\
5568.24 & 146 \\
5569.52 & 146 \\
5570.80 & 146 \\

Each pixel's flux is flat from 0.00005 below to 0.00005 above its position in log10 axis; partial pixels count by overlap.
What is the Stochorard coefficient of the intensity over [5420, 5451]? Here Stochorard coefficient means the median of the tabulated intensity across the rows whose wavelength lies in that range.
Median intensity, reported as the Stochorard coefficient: 143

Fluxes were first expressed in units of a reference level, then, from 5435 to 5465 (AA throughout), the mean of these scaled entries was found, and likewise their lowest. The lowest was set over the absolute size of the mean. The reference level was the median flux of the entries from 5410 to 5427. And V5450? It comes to 0.94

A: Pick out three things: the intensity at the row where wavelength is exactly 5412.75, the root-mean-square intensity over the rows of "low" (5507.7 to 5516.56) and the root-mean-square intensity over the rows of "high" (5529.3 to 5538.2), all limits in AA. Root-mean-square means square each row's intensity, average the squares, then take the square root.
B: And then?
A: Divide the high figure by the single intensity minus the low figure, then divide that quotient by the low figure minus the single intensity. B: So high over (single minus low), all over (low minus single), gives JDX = -4.2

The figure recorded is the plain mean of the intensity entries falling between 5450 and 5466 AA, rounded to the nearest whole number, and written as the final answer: 146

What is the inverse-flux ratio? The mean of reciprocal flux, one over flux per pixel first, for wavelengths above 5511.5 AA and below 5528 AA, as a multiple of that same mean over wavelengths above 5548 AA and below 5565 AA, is 1.05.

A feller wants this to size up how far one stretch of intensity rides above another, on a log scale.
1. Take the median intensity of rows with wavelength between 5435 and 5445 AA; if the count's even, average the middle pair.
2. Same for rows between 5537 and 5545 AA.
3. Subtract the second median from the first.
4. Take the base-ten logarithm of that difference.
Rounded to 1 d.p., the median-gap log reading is 0.5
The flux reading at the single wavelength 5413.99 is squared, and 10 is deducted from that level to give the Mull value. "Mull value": 22490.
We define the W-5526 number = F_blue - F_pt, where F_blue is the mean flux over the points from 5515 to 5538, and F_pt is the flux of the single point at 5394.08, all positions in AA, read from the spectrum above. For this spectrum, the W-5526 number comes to 4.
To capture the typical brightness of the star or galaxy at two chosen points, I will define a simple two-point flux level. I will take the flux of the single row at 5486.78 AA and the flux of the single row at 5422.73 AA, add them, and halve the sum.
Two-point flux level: 148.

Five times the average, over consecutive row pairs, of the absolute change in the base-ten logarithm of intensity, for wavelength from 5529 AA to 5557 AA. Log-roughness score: 0.0133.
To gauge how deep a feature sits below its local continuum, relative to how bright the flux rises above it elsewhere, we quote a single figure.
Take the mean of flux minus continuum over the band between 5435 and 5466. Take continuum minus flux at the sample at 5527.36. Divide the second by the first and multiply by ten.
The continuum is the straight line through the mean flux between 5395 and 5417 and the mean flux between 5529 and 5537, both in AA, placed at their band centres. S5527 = 4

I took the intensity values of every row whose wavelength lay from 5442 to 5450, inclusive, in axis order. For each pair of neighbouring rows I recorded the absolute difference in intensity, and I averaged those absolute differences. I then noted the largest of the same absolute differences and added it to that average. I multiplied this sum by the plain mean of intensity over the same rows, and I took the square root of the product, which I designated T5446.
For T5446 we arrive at 16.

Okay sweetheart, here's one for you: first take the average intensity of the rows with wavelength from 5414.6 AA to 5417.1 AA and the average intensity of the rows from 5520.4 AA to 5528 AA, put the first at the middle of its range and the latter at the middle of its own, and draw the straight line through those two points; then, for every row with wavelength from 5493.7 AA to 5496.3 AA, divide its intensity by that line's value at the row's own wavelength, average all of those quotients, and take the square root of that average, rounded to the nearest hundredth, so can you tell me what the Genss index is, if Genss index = 0.98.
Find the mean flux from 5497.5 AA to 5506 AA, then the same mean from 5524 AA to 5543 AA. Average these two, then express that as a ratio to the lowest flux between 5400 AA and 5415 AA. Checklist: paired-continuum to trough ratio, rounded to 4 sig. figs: 1.039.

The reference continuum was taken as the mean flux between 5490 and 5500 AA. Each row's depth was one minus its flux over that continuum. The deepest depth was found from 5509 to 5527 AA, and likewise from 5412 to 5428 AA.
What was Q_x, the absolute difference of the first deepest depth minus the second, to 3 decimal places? 0.036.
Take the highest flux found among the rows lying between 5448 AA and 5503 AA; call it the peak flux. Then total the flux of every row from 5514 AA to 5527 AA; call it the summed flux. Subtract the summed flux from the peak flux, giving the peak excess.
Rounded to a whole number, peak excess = -1337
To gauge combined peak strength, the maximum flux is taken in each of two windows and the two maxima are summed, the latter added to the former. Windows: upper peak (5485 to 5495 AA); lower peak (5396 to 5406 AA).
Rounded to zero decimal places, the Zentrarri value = 296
